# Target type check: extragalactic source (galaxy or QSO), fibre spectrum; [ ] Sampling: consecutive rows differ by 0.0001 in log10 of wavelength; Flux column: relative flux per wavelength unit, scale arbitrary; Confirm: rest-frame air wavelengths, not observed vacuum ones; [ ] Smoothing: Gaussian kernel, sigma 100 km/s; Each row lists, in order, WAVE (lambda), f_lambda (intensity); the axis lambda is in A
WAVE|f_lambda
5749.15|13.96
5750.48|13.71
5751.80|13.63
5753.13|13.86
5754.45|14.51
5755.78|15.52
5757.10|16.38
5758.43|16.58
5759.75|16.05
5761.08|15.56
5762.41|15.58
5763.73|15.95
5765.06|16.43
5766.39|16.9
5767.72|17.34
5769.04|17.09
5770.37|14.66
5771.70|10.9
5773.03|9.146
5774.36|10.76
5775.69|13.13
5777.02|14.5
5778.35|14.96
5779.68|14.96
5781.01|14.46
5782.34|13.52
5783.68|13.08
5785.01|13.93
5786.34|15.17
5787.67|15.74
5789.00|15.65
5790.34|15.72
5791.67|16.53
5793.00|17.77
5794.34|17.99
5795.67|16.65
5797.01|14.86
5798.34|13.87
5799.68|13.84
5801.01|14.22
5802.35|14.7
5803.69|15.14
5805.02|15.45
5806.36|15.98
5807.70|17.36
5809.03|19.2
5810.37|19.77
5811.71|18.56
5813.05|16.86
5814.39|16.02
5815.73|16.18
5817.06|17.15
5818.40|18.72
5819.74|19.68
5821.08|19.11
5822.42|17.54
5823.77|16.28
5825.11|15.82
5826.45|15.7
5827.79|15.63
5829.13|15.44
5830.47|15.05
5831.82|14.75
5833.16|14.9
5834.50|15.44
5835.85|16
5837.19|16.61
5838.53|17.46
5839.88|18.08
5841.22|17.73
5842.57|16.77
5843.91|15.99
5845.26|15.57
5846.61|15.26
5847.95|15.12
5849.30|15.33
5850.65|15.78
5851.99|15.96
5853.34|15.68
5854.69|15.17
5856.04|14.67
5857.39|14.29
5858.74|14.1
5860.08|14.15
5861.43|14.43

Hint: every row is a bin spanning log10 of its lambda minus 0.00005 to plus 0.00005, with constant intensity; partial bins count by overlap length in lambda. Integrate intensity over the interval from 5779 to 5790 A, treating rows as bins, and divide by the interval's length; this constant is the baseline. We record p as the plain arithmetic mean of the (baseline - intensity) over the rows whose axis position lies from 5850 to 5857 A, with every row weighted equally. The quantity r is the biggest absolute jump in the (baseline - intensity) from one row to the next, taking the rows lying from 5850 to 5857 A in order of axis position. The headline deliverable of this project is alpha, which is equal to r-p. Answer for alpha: 1.4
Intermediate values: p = -0.9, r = 0.5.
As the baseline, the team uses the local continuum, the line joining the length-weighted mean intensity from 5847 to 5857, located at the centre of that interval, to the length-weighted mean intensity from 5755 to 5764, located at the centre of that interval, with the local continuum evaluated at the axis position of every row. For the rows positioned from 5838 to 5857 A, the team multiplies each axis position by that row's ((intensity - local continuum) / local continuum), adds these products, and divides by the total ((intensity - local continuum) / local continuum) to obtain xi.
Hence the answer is 5840.7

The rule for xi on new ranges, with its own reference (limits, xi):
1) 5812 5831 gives 5819.2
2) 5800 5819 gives 5814.2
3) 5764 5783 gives 5776.3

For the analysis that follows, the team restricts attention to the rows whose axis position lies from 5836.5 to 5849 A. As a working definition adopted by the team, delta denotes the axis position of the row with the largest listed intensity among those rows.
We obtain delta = 5839.88 A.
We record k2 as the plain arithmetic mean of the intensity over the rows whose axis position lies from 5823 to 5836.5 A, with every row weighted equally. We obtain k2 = 15.5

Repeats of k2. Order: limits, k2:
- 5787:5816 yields 16.3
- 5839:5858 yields 15.8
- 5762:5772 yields 15.6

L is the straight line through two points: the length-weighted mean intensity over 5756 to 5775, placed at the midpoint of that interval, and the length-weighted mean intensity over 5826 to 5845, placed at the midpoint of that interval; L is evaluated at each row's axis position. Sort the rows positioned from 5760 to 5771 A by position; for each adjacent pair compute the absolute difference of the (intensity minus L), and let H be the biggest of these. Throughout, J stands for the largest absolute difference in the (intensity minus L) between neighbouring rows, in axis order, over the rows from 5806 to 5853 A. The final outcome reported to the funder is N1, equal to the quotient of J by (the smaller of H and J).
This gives 1.0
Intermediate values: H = 2.5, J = 1.82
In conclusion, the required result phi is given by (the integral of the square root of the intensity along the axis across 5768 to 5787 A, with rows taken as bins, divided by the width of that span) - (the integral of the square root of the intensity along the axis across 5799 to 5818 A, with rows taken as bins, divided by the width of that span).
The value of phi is -0.37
